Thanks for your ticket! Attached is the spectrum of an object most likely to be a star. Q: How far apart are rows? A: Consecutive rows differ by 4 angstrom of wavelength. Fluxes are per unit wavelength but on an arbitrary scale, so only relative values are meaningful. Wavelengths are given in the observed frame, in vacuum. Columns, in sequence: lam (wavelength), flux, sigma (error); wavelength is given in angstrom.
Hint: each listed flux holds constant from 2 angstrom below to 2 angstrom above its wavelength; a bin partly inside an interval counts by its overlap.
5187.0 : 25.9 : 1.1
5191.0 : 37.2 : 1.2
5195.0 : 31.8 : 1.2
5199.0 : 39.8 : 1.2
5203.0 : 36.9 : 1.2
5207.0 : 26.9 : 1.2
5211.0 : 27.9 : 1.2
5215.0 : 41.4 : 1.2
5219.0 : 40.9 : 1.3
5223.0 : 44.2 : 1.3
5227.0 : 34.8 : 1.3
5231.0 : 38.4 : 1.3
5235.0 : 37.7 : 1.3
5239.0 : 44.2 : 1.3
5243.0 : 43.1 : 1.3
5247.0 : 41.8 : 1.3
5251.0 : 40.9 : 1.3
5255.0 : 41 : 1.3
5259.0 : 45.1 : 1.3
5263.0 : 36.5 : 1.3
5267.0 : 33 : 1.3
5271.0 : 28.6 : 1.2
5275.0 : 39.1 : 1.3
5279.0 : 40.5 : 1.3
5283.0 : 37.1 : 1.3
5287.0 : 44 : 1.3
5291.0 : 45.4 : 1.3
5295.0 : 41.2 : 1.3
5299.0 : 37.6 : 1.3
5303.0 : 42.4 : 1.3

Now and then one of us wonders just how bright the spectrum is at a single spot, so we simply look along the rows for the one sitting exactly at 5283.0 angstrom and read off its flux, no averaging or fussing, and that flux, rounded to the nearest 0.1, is 37.1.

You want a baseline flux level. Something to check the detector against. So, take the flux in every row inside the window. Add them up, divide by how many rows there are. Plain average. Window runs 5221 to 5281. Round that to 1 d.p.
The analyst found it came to 39.3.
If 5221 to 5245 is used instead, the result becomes 40.4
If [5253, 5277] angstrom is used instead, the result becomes 37.2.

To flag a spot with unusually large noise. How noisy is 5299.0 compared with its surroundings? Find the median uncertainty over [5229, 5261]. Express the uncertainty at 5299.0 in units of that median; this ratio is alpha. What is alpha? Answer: 1.00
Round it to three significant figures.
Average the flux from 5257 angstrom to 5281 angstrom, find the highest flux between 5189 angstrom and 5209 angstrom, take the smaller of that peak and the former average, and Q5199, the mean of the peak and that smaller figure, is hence 38.5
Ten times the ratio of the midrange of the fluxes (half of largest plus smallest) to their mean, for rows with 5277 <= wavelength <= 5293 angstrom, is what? 9.9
